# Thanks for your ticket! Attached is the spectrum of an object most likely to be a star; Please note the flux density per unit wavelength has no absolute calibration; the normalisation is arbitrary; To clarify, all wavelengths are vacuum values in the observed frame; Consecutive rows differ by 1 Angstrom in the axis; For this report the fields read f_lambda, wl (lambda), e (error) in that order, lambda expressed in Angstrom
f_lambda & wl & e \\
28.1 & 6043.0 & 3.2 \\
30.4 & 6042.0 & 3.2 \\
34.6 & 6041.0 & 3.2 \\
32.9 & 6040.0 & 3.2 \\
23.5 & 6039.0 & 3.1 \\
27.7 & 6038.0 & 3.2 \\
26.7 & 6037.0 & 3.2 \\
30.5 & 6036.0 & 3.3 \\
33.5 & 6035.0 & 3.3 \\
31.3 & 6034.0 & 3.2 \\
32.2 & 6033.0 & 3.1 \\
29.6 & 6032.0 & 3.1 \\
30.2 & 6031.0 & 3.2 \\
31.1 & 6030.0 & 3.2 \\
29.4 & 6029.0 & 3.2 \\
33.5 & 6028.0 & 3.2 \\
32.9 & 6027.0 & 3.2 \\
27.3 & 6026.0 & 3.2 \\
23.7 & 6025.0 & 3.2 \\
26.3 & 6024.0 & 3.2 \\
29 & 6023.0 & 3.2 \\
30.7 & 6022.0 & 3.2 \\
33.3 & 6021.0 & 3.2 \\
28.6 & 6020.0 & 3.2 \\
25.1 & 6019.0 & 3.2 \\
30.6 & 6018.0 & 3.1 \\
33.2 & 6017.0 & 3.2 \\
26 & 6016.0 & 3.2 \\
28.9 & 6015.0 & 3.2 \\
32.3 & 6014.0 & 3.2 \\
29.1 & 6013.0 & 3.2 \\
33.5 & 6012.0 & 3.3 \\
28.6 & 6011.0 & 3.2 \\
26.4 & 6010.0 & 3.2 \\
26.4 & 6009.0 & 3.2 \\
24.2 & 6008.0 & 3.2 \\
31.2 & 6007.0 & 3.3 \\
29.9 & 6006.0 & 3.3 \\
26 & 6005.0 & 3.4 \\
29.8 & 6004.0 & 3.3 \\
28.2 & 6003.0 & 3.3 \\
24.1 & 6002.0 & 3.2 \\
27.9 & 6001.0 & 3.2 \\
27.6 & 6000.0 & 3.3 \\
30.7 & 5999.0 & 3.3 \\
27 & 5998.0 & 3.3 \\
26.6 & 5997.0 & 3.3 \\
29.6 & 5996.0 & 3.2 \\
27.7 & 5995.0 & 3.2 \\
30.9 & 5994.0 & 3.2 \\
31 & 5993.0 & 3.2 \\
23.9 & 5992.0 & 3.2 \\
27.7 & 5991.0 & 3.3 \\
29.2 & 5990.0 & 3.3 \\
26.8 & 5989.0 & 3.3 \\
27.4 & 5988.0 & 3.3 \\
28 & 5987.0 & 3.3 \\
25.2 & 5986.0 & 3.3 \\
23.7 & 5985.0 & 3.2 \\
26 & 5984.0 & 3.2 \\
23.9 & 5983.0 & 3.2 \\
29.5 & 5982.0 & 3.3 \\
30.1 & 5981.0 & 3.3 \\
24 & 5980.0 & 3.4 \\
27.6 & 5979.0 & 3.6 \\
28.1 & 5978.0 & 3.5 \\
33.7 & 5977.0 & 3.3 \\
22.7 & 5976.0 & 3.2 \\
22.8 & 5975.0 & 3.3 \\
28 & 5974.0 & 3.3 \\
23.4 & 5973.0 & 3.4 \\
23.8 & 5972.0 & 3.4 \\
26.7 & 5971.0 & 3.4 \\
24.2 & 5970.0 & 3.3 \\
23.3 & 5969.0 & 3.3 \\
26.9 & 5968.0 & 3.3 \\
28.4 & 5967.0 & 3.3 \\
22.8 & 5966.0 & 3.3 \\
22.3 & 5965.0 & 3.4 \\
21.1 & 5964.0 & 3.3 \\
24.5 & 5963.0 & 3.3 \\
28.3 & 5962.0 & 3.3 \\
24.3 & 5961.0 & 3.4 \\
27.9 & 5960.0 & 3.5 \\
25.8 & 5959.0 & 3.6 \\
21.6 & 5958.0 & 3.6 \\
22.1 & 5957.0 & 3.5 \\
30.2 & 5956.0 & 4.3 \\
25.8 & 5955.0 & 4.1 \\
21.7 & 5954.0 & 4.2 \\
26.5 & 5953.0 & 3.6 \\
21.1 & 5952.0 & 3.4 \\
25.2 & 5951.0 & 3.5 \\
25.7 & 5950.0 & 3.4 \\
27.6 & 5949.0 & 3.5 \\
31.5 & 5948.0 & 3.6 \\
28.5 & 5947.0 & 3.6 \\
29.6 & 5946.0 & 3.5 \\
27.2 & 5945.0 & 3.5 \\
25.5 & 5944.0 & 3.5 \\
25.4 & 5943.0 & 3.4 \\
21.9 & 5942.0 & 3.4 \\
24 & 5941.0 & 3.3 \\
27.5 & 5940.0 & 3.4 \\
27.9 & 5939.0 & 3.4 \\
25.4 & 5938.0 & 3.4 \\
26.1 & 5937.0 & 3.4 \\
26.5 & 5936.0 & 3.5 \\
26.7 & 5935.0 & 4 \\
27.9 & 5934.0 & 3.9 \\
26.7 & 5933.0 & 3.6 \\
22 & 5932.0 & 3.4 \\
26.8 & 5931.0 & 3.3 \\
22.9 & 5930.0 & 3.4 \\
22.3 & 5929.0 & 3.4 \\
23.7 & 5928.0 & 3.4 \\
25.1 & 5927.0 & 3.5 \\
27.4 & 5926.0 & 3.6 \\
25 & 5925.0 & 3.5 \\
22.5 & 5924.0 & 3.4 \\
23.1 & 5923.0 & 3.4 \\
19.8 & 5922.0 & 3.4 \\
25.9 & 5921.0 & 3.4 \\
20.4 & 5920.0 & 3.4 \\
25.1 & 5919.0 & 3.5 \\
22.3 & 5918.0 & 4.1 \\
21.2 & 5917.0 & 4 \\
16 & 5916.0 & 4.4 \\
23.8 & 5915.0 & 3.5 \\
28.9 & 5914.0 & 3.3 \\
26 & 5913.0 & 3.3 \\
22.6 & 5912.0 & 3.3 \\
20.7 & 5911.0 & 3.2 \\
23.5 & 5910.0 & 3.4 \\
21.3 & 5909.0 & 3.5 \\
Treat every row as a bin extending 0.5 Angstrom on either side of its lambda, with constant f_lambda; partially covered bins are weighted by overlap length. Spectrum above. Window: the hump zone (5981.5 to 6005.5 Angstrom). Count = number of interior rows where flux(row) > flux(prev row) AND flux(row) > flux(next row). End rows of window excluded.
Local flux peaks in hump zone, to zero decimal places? 8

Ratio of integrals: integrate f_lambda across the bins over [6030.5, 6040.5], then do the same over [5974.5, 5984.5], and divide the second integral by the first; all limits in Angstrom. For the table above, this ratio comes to 0.900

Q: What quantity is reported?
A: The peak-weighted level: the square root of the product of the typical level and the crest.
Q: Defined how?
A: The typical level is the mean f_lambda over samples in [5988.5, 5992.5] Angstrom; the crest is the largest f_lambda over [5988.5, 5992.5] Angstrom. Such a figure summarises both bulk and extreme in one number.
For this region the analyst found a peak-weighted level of 28.0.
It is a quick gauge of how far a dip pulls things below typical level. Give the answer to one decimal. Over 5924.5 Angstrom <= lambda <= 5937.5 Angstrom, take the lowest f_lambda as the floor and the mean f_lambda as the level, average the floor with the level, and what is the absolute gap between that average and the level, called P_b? 1.7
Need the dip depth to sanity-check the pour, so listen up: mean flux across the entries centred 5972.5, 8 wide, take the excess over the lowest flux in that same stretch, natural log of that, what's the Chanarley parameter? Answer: 0.51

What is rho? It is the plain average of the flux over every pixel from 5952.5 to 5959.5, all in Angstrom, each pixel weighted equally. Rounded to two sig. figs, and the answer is 25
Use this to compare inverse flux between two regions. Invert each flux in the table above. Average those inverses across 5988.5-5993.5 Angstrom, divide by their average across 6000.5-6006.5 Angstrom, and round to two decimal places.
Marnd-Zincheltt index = 1.00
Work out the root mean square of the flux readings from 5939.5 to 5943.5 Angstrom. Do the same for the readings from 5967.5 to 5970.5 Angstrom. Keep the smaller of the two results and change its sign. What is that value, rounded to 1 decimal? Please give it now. -24.8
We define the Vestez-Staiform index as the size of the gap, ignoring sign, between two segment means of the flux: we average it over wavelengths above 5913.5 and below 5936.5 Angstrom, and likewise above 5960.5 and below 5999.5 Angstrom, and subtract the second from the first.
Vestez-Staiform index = 2.46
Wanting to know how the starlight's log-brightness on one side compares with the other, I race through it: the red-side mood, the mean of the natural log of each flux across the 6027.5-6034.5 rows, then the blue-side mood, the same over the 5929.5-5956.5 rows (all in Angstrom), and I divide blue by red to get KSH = 0.95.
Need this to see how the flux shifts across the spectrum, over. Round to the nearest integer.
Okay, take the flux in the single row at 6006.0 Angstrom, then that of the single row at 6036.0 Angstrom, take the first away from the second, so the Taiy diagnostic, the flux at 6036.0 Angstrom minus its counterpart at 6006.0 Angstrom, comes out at 1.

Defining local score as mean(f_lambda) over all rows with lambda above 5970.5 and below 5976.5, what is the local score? 24.6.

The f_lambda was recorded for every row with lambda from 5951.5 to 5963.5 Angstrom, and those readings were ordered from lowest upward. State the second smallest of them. 21.6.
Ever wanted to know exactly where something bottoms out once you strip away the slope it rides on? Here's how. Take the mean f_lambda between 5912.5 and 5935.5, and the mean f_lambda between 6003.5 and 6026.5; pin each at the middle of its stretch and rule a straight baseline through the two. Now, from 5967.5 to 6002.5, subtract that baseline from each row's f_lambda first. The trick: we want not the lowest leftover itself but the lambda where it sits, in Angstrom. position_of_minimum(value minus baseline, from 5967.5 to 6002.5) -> 5976.0 Angstrom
